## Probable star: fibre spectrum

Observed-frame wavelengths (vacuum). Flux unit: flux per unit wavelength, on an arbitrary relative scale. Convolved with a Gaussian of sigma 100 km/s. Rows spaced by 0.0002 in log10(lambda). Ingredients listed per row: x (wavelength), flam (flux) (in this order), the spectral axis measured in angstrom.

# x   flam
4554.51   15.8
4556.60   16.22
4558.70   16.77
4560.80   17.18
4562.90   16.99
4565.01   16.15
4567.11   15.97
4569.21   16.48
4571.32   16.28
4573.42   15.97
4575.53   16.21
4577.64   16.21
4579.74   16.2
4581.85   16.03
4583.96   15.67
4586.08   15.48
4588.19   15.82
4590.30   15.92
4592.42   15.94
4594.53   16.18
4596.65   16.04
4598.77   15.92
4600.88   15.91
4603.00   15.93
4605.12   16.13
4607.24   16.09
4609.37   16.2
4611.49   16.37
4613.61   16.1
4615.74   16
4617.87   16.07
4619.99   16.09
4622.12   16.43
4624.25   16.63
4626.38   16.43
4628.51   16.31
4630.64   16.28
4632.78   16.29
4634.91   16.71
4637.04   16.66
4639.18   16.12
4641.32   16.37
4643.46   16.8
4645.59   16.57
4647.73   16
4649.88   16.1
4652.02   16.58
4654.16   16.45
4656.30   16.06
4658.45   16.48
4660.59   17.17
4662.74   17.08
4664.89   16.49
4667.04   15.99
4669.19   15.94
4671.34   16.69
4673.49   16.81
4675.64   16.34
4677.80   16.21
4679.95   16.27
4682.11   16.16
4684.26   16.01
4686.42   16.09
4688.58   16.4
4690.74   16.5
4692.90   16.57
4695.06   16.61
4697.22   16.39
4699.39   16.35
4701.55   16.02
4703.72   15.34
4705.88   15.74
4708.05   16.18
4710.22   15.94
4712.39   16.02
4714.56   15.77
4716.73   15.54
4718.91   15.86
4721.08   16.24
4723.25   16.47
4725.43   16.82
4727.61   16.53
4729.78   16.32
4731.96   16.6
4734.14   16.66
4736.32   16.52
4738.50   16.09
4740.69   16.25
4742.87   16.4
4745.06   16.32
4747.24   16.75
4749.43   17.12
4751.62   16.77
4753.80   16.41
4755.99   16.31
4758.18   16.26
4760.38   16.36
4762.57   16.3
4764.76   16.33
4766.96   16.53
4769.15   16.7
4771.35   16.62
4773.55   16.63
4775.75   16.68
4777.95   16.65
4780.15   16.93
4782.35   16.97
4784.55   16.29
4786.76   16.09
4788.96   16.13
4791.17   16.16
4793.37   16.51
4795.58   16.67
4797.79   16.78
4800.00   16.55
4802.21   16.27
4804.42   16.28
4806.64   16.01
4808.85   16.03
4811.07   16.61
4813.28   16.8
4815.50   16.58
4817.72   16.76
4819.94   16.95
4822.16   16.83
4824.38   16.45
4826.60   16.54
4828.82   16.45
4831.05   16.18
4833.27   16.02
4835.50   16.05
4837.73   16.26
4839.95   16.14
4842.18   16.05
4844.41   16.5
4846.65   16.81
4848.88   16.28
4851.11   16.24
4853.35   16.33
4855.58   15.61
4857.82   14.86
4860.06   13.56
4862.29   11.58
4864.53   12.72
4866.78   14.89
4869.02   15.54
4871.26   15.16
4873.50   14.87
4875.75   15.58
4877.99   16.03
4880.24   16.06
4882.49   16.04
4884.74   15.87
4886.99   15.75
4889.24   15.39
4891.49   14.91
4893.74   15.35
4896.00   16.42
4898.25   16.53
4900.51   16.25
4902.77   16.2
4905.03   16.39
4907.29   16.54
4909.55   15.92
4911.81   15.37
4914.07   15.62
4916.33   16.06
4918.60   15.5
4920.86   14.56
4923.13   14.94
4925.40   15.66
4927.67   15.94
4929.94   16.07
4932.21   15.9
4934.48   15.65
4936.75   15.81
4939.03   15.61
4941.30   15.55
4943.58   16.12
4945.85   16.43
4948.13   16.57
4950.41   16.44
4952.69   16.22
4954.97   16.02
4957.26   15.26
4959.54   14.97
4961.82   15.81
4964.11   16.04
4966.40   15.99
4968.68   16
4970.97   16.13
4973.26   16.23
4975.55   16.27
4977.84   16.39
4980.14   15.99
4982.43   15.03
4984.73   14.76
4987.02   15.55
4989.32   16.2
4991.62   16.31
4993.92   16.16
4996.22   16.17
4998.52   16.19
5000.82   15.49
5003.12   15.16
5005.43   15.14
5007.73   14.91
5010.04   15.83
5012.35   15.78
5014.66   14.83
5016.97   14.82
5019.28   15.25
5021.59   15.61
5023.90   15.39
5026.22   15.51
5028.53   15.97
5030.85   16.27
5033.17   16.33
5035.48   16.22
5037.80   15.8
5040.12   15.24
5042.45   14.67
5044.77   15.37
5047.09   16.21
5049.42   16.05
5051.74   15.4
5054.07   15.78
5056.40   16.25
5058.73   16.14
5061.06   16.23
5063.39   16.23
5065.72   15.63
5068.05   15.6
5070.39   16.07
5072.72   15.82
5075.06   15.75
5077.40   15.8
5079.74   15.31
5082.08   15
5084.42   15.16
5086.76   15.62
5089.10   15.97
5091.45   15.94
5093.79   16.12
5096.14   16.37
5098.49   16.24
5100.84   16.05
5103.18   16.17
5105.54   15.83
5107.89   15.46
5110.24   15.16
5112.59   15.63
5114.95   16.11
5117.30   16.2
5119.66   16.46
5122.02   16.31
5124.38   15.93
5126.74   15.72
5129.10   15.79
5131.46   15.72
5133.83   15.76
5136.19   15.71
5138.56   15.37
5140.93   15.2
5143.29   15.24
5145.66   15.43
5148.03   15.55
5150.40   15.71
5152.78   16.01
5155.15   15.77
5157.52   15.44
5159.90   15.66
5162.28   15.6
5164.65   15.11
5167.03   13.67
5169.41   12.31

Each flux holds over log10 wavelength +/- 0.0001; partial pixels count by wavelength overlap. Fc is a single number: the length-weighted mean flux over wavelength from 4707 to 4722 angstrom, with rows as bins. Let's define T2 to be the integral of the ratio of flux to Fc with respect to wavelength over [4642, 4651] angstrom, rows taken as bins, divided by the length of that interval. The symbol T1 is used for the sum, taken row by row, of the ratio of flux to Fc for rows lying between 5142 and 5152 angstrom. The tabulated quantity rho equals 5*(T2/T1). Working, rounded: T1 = 3.89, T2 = 1.03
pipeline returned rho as 1.32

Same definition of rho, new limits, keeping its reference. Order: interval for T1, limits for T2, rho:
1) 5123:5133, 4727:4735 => 1.31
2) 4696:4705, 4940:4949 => 1.26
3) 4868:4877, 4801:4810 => 1.32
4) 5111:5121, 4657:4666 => 1.30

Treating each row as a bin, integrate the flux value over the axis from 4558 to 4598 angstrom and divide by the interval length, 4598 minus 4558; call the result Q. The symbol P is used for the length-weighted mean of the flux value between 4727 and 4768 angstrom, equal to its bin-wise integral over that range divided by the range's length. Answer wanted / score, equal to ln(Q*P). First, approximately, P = 16.5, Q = 16.2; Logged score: 5.58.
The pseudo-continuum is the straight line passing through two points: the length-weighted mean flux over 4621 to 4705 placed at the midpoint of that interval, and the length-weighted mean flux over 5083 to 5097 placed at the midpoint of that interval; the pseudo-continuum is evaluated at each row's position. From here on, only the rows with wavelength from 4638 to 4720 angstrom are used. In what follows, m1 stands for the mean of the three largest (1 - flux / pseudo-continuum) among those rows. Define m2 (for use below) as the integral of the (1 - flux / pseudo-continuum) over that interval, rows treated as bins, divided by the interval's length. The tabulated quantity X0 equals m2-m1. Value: -0.042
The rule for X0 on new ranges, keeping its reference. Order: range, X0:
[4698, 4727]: -0.031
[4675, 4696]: -0.014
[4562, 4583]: -0.015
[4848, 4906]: -0.173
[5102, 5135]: -0.030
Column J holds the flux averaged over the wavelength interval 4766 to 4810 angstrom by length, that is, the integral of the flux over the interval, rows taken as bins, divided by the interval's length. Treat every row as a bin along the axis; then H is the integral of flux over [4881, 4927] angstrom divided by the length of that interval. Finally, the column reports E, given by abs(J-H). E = 0.7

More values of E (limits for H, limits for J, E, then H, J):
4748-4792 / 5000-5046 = 1.0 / 16.5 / 15.5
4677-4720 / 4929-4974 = 0.2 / 16.1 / 15.9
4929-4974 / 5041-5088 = 0.2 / 15.9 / 15.7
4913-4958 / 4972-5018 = 0.1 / 15.8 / 15.7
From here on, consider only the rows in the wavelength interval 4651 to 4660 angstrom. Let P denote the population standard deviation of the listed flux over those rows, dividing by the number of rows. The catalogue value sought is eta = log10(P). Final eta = -0.70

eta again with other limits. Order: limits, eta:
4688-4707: -0.39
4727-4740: -0.71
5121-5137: -0.70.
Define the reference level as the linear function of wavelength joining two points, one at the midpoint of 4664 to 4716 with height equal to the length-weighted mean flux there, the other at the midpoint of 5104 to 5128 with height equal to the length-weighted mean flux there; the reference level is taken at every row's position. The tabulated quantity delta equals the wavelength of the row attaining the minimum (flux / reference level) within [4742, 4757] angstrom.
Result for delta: 4755.99 angstrom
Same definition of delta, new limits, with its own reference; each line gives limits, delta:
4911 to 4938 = 4920.86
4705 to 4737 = 4716.73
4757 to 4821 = 4806.64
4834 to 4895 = 4862.29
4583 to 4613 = 4586.08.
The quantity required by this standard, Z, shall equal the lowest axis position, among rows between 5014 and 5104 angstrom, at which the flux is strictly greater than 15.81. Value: 5028.53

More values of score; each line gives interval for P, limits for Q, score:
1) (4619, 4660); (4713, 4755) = 5.59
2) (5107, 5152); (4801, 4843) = 5.55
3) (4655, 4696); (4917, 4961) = 5.56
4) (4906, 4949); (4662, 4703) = 5.55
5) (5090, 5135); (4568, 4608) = 5.54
